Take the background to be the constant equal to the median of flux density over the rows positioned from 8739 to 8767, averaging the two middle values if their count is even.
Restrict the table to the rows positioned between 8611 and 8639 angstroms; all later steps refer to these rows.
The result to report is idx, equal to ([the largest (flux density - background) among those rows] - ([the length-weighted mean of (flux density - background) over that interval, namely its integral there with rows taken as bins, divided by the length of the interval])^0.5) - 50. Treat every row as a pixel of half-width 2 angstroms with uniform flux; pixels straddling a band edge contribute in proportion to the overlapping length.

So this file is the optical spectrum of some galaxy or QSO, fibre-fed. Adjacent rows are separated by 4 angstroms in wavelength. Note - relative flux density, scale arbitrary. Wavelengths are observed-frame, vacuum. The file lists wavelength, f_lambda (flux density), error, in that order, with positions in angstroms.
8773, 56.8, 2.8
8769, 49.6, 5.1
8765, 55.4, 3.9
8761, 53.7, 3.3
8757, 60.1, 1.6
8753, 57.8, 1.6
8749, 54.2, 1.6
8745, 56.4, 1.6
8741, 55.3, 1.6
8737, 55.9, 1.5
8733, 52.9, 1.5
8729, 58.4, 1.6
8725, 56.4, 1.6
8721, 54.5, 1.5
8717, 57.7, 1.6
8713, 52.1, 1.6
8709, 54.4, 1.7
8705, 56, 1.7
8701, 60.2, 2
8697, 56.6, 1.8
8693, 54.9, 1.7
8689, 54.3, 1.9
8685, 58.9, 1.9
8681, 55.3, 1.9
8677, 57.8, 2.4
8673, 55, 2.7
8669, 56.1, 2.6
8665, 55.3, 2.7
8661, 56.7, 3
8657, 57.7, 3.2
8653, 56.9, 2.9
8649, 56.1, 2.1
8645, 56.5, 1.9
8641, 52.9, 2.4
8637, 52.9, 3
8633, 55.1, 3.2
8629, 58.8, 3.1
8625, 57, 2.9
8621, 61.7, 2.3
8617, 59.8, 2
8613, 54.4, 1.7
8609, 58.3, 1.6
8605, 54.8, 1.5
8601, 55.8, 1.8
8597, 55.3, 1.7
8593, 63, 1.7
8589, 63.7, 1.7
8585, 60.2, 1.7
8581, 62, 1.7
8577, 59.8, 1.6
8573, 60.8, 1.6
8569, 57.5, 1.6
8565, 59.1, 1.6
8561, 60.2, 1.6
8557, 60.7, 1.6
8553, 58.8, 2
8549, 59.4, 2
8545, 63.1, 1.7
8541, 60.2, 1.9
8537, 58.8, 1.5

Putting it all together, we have -45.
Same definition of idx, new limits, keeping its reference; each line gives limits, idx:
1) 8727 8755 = -48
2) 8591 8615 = -44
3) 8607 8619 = -47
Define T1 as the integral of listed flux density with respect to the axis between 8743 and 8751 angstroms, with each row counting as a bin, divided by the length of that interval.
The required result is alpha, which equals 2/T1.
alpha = 0.0362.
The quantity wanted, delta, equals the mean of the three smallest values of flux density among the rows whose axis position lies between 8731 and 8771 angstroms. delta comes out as 52.1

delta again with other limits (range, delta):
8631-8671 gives 53.6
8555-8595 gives 58.8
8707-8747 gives 53.1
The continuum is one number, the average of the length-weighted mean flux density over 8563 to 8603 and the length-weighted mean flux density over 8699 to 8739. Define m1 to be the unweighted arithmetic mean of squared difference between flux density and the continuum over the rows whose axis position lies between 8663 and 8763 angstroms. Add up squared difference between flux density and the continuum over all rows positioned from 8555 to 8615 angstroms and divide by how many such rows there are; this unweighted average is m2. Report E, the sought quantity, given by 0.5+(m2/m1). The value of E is 1.8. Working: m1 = 7.3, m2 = 10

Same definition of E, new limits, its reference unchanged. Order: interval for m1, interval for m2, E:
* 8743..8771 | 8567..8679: 1.0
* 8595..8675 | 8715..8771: 2.2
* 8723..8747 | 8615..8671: 1.5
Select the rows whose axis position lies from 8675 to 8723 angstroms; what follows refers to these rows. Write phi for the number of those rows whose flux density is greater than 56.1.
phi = 5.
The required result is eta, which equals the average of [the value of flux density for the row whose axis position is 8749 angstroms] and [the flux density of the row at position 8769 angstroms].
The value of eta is 51.9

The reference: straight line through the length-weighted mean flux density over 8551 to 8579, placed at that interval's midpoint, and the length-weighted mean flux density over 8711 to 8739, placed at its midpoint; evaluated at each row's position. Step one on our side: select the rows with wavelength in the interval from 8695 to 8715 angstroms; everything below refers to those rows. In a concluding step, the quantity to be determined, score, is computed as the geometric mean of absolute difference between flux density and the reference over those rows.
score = 0.9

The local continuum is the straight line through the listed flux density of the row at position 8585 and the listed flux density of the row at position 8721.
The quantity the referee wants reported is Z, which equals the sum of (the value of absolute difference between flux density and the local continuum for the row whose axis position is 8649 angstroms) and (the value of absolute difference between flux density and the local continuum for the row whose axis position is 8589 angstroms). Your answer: 5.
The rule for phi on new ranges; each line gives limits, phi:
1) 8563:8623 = 11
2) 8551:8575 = 6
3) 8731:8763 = 3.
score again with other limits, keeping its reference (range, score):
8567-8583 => 1.5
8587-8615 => 2.3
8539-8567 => 0.5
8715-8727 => 1.3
